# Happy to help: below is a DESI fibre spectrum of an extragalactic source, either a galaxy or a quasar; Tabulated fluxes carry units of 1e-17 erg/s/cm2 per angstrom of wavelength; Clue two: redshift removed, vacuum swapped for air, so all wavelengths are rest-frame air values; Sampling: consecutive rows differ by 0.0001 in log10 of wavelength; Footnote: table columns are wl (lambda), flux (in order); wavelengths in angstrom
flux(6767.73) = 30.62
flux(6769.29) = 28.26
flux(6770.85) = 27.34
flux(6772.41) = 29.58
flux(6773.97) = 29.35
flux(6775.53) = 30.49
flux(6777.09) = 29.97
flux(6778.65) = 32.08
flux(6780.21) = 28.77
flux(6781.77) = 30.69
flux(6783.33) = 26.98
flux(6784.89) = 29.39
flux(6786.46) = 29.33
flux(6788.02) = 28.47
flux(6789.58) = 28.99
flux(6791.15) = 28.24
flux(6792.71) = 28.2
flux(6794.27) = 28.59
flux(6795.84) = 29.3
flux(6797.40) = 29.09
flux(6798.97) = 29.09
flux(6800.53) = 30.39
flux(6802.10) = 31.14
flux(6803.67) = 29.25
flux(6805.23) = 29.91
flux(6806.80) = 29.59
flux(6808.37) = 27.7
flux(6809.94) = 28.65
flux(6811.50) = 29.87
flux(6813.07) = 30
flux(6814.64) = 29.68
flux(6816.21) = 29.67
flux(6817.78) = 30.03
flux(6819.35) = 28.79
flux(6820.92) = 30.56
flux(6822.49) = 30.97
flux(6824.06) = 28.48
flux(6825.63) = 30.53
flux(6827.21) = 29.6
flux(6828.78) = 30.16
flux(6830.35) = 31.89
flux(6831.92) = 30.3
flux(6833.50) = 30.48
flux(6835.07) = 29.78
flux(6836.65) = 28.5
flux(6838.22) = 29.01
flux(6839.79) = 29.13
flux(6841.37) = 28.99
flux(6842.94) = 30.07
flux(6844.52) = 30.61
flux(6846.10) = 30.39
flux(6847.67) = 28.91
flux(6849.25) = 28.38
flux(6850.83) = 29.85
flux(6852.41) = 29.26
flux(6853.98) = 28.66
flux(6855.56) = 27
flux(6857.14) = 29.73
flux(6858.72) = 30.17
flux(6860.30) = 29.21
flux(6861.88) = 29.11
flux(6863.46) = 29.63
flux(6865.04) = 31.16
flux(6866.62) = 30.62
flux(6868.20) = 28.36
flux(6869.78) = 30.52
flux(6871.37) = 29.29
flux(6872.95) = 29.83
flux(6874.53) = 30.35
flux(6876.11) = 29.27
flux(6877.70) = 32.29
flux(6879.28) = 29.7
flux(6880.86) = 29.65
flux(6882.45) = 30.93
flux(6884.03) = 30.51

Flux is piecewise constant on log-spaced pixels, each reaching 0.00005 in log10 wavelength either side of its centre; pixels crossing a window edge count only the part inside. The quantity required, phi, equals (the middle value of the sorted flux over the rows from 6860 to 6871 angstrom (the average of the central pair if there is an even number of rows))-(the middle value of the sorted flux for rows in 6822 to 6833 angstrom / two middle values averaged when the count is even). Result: -0.67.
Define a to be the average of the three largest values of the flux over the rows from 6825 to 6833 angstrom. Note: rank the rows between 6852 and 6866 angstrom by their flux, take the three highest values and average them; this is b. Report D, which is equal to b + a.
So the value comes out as 61.3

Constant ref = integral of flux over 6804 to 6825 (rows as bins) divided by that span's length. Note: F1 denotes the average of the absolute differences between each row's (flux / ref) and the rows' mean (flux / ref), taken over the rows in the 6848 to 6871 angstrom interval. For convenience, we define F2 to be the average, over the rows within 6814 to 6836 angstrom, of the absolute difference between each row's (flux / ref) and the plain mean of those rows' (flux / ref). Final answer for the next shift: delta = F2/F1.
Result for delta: 0.76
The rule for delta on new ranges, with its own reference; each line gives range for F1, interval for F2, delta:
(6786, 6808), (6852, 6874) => 1.31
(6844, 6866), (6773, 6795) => 1.19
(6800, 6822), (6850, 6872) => 1.25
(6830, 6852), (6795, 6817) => 0.74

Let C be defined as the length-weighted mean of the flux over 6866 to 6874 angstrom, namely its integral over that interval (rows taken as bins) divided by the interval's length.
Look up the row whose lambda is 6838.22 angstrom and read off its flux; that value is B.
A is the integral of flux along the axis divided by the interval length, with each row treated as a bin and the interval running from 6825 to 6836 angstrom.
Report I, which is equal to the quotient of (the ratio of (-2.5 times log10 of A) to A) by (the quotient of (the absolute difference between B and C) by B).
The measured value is -5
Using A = 30.3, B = 29.01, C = 29.7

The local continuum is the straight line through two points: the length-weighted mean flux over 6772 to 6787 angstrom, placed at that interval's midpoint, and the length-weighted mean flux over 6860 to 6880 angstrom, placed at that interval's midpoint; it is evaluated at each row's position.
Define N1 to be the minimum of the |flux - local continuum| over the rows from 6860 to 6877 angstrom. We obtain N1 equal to 0.15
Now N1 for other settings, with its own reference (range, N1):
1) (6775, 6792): 0.30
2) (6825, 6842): 0.07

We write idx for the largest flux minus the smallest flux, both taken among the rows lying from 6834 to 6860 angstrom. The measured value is 3.6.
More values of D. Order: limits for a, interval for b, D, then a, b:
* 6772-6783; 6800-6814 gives 61.6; 31.1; 30.5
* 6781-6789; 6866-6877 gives 60.3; 29.8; 30.5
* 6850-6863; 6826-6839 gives 60.8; 29.9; 30.9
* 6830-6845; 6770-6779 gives 61.8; 31.0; 30.8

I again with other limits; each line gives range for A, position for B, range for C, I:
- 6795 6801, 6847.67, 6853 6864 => -22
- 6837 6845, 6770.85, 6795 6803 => -1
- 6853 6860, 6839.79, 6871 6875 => -5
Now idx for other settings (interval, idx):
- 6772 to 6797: 5.1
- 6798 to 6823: 3.4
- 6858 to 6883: 3.9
